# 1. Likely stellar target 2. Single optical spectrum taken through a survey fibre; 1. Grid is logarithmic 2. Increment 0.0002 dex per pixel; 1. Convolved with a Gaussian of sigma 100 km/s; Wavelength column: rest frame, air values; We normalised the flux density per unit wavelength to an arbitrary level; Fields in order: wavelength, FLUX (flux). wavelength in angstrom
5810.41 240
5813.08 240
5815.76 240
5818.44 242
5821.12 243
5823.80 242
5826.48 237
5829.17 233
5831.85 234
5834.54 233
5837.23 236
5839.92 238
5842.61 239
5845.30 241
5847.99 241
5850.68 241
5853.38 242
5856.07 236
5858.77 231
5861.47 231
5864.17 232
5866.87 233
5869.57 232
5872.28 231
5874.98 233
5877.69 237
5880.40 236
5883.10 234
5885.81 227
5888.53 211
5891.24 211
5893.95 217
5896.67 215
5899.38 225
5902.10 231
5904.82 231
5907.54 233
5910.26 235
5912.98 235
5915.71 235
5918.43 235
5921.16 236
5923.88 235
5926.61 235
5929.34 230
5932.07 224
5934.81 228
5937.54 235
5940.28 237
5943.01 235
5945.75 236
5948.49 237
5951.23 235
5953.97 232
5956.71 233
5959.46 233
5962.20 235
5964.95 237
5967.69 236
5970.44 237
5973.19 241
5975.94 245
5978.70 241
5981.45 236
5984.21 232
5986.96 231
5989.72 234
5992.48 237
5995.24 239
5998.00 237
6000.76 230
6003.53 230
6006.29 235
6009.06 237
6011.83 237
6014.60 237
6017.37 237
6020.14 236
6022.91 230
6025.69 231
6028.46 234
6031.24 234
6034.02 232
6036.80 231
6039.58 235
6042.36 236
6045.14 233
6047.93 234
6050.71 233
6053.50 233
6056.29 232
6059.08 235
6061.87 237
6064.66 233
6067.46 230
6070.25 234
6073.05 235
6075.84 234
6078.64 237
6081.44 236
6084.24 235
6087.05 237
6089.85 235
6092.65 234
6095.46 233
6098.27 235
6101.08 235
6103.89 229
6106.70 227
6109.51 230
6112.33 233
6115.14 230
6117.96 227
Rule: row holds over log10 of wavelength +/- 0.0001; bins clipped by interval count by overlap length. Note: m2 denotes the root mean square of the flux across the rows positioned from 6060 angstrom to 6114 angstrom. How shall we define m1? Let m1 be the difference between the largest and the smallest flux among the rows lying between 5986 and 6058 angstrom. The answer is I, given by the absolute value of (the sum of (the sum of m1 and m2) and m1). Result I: 252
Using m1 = 9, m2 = 234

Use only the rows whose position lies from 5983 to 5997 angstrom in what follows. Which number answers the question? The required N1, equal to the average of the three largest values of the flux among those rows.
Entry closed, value 237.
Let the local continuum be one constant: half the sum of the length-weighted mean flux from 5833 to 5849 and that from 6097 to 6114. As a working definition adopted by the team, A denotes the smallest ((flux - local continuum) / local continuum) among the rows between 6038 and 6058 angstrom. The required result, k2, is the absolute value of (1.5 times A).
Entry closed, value 0.017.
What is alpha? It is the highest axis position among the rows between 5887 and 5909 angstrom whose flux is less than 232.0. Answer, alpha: 5904.82 angstrom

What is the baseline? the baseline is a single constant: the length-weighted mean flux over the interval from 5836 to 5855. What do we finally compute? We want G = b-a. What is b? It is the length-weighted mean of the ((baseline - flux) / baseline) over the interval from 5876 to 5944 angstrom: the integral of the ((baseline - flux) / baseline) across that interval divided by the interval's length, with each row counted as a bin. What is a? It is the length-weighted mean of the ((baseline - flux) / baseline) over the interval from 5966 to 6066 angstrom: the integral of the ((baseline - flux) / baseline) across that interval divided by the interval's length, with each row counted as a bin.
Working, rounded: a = 0.020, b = 0.042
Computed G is 0.02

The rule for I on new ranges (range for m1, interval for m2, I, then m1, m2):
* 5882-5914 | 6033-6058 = 281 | 24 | 233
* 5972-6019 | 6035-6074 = 264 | 15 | 234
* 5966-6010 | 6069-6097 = 265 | 15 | 235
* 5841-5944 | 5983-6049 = 296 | 31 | 234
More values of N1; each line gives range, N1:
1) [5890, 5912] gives 233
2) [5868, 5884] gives 236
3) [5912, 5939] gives 235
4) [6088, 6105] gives 235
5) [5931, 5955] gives 237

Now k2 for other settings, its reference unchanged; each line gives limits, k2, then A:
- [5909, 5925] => 0.002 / 0.001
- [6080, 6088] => 0.002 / 0.001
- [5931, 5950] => 0.068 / -0.045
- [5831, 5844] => 0.011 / -0.007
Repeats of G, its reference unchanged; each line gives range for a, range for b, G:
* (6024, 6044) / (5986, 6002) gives -0.01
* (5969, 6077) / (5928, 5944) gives 0.01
